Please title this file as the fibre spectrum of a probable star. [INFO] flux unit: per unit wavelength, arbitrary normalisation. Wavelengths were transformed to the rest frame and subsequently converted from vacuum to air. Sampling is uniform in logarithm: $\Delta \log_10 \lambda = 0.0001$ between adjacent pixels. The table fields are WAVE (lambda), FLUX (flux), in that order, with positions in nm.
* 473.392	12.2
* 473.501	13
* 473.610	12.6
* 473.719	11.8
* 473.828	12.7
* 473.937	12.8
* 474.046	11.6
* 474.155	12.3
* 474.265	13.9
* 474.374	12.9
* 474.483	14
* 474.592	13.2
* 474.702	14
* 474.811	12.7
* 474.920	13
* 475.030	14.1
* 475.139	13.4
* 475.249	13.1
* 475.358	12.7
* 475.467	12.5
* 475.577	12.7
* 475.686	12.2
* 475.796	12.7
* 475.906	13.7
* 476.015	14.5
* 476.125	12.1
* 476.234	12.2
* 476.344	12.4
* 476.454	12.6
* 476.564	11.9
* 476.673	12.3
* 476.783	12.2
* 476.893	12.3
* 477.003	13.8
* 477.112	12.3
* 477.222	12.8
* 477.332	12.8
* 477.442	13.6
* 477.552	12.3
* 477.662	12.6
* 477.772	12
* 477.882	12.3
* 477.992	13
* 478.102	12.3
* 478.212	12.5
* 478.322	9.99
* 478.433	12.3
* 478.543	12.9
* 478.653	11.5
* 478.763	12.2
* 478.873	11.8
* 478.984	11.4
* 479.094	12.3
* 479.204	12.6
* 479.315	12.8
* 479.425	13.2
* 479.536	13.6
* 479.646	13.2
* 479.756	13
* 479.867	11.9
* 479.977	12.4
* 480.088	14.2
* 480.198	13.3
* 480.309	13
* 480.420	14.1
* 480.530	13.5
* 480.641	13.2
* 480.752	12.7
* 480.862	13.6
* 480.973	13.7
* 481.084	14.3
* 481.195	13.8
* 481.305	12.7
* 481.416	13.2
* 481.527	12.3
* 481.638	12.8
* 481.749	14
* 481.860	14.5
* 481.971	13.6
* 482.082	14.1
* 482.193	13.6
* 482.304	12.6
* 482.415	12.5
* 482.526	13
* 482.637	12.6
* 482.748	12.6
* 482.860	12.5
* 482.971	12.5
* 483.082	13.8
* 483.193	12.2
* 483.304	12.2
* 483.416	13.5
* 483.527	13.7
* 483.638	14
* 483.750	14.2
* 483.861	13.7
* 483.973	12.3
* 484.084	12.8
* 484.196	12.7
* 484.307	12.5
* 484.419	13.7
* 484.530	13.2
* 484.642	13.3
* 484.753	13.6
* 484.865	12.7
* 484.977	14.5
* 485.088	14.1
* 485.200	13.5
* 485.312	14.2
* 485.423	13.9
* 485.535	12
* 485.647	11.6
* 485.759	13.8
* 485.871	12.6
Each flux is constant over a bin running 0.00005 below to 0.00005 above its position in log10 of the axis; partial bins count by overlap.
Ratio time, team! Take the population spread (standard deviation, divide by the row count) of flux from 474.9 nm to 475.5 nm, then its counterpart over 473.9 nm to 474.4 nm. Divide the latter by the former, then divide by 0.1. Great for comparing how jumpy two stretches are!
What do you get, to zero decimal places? 15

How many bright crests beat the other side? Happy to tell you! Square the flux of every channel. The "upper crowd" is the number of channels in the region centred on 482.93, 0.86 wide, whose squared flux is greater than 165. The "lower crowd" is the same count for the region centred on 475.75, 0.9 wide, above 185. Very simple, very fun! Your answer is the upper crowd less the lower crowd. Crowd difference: 0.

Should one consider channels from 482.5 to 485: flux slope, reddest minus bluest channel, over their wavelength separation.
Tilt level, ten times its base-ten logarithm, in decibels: -2.1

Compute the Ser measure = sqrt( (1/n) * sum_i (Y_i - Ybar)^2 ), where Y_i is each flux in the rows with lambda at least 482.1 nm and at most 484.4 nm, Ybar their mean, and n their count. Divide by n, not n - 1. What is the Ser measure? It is 0.634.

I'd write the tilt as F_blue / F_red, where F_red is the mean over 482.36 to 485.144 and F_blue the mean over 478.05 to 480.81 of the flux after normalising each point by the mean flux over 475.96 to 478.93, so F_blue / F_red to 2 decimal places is 0.96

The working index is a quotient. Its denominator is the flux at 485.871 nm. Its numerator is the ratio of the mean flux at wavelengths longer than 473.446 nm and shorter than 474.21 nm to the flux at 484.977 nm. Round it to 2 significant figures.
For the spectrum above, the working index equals 0.068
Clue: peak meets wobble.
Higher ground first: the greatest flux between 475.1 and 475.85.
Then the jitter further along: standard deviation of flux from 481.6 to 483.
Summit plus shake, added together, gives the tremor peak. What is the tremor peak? 14.1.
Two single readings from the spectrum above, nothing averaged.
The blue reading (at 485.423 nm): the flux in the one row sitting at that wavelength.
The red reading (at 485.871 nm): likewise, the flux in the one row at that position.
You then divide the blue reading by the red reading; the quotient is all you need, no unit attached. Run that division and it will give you 1.10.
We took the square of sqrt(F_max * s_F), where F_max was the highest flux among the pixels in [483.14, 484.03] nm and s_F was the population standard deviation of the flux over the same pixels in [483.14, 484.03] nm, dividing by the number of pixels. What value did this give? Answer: 11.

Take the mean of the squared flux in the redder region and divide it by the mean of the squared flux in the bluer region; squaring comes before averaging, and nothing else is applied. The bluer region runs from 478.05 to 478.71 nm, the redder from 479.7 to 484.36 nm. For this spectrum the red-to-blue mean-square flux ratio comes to 1.22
